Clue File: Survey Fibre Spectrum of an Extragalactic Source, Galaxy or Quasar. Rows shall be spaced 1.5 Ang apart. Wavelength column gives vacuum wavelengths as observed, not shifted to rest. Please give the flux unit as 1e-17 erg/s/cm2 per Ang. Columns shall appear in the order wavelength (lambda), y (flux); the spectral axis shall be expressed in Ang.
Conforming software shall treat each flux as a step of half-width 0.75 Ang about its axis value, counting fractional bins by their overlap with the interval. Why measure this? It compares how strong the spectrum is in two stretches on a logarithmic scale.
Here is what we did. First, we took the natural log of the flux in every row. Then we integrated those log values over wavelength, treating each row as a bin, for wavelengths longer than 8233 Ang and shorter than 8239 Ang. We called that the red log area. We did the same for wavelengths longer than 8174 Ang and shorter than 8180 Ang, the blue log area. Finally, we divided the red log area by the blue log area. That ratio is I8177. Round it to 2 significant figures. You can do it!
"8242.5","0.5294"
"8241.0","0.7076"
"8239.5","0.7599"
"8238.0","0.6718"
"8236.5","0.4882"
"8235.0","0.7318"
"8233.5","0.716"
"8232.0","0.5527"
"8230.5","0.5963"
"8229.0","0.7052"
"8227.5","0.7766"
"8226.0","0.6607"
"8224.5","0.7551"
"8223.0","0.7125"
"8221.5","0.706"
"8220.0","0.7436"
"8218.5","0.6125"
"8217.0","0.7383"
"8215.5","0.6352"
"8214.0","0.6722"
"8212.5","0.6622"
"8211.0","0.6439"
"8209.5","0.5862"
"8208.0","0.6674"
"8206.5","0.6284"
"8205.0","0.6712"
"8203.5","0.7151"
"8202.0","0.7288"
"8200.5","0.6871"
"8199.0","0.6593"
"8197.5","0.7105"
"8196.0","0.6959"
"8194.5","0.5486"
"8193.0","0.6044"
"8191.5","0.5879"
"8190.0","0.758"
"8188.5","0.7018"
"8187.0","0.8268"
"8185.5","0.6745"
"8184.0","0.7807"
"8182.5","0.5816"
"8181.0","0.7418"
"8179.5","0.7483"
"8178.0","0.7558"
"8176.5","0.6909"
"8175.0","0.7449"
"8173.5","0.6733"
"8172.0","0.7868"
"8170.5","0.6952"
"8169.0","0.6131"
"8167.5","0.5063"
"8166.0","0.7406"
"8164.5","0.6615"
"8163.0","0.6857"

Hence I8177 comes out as 1.4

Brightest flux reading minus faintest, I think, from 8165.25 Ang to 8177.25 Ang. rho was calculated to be 0.28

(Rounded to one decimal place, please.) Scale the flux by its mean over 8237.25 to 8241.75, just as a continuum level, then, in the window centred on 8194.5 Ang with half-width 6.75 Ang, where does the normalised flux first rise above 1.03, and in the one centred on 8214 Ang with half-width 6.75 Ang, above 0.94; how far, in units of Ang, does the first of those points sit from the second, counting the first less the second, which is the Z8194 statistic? -24.0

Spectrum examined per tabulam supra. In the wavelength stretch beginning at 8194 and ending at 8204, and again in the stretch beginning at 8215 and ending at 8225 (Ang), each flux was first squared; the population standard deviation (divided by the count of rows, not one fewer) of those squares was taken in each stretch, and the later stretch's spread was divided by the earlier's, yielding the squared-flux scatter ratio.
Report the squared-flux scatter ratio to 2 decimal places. 0.97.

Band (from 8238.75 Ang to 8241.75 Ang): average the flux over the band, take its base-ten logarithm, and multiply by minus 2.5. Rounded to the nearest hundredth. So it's 0.34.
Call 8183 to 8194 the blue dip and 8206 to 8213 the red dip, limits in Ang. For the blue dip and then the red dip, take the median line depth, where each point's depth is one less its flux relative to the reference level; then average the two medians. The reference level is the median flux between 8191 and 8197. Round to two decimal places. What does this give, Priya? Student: -0.13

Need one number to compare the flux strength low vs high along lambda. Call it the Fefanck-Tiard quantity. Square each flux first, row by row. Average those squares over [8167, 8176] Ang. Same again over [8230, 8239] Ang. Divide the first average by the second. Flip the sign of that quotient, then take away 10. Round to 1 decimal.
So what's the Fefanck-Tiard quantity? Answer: -11.1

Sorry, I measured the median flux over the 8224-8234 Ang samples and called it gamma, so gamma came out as 0.705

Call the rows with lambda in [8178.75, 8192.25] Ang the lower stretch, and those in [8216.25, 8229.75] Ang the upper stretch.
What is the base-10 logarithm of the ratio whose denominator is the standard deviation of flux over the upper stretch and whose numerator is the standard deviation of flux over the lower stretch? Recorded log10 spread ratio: 0.22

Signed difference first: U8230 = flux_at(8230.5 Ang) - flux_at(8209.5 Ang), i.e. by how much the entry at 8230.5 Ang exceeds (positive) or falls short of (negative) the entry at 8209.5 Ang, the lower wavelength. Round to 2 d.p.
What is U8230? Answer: 0.01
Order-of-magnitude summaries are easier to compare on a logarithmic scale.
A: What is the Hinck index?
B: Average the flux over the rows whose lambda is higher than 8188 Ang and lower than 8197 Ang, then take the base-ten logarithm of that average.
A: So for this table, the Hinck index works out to -0.187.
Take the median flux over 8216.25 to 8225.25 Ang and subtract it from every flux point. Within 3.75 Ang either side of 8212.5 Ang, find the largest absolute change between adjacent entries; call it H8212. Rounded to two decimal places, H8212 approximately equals 0.06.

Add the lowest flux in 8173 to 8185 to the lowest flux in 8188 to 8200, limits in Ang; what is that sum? 1.130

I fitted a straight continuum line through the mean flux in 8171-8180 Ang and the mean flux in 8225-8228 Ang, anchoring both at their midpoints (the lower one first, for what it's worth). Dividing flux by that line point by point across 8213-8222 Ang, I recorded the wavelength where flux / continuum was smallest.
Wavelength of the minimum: 8218.5 Ang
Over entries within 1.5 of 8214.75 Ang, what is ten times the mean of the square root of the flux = 8.1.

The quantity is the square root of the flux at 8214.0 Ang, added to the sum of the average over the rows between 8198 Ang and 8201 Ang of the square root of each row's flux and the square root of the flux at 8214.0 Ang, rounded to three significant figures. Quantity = 2.46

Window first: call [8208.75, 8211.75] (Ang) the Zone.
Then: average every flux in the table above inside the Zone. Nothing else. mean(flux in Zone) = 0.615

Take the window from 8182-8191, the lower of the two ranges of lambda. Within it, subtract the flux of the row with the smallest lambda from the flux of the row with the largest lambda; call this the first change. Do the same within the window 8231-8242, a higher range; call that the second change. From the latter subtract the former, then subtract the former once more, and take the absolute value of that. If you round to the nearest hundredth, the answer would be 0.20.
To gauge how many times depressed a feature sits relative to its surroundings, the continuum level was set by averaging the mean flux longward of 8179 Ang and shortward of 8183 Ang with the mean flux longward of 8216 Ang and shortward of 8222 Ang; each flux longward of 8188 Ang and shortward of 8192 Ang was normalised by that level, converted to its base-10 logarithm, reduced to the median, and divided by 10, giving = 0.0004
